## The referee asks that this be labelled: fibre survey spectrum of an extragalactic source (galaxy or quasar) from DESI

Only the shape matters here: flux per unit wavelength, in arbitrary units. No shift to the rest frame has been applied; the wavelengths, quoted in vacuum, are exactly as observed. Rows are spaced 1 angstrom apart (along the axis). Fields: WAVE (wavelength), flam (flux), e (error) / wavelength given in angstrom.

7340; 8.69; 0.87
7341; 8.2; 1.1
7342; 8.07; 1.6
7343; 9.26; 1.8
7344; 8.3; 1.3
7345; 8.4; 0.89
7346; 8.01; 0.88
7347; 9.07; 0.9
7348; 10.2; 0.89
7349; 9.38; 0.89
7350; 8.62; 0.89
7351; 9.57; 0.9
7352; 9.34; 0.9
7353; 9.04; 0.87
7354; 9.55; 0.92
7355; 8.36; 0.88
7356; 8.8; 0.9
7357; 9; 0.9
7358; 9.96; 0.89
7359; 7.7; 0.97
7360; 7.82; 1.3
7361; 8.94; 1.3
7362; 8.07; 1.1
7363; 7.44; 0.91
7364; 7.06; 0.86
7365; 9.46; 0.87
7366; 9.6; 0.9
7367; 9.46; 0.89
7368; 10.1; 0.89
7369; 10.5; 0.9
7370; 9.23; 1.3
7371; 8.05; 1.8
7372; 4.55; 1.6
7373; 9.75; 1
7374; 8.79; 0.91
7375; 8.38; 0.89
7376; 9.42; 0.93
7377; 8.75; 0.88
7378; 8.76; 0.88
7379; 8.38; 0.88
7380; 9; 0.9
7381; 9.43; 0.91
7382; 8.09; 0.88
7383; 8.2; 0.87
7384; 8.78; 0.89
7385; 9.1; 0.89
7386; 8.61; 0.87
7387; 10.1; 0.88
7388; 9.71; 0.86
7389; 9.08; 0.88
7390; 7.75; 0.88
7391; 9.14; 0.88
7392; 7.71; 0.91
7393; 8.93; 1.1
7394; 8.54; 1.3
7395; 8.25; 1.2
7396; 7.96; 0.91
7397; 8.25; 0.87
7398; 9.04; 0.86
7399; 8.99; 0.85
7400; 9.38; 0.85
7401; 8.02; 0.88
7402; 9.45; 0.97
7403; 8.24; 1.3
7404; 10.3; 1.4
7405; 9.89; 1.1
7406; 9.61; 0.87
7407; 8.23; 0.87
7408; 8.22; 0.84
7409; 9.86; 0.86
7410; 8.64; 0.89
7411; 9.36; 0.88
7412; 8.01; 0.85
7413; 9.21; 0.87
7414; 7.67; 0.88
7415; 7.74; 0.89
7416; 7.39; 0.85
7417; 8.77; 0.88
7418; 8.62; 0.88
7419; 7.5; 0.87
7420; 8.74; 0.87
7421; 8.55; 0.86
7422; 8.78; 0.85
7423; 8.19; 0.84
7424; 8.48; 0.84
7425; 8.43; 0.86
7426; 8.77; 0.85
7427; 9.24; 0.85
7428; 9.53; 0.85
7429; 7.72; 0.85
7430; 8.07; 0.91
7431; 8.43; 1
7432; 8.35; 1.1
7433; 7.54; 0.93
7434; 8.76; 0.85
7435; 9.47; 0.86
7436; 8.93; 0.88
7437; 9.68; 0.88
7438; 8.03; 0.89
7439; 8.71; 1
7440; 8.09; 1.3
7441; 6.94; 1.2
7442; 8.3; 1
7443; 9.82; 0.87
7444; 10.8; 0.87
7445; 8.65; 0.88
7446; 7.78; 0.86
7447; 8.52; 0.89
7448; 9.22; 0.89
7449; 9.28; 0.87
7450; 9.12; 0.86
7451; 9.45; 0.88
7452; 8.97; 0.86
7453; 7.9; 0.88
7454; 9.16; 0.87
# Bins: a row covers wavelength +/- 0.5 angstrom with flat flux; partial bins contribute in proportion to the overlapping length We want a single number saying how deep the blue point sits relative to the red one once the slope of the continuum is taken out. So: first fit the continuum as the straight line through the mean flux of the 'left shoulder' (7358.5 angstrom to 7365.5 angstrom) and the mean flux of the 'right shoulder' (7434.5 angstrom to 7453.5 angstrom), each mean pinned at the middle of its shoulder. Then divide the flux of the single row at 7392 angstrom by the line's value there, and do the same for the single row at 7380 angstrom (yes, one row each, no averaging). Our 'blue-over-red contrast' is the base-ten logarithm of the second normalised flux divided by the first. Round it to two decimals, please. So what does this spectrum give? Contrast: 0.07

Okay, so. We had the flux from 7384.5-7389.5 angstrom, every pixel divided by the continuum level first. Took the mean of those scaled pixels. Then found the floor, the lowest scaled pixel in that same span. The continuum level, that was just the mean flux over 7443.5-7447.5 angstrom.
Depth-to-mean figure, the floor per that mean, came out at 0.924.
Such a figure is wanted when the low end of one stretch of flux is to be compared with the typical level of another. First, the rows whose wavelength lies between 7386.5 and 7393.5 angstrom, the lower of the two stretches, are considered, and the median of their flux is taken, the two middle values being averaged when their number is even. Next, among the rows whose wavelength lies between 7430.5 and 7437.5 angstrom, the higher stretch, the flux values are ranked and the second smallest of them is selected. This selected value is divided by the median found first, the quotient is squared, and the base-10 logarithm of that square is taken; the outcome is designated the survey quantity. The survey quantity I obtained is -0.073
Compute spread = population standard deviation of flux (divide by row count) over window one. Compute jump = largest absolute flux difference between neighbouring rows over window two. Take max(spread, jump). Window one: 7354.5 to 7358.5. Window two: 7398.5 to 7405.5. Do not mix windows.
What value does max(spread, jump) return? 2.1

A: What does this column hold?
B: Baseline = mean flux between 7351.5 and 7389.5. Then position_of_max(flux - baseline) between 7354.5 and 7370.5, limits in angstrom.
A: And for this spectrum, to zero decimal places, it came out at 7369 angstrom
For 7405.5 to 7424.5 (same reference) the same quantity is 7409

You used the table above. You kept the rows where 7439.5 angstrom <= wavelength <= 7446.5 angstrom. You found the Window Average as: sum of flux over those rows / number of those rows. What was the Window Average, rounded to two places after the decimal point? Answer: 8.63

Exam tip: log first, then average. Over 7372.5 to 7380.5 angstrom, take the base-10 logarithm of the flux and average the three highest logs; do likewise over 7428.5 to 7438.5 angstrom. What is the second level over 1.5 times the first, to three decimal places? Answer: 0.666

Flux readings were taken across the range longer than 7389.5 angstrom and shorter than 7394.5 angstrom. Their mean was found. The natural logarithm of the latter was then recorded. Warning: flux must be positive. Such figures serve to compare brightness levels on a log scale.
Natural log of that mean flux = 2.13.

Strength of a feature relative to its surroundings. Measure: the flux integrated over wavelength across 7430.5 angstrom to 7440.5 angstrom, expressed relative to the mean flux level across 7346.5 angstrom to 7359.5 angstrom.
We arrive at 9.4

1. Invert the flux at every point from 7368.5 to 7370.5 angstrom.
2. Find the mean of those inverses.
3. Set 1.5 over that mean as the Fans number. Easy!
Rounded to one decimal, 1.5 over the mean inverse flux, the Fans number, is 14.7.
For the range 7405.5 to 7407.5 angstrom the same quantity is 13.3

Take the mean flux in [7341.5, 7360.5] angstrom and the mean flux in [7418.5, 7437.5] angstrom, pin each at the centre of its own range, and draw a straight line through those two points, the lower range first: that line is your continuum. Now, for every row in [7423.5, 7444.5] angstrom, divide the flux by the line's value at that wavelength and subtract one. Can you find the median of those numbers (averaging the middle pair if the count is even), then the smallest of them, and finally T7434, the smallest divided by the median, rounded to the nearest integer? 13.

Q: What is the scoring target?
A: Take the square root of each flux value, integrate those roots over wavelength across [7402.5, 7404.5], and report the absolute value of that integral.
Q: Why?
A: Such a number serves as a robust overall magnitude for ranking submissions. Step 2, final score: 6.1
